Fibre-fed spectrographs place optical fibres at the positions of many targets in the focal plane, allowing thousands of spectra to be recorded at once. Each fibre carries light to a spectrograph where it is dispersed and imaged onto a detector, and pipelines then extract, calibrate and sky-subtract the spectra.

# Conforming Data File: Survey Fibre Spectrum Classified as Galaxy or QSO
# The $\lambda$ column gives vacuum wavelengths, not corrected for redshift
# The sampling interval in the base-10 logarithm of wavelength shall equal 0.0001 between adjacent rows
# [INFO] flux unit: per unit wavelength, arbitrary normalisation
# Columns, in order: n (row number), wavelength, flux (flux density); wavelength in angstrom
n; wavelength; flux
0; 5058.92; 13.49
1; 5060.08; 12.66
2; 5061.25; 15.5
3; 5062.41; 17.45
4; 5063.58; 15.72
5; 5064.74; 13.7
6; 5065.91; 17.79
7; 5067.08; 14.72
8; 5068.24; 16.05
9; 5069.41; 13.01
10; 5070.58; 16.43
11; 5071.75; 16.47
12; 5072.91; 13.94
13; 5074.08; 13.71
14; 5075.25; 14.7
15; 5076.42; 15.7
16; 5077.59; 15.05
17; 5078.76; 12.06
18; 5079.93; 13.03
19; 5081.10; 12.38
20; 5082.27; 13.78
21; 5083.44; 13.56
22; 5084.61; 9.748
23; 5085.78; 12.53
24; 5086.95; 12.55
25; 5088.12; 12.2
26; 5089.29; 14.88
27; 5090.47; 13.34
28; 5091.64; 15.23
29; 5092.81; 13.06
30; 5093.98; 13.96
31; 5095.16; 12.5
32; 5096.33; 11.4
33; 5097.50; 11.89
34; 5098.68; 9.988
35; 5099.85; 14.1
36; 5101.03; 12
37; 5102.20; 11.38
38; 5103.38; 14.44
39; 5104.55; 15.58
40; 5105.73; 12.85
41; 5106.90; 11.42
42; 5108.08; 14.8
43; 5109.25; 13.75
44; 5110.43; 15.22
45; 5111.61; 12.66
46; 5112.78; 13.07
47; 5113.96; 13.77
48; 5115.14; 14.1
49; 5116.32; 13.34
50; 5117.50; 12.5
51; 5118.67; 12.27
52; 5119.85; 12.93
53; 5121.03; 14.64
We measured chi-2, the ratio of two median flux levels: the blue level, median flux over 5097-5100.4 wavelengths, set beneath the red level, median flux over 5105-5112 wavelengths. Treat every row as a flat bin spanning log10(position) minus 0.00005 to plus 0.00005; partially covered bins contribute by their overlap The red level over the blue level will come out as 1.12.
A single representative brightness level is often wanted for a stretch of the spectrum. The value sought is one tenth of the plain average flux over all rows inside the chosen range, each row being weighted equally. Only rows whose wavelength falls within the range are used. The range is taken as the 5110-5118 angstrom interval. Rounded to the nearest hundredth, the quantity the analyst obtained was 1.35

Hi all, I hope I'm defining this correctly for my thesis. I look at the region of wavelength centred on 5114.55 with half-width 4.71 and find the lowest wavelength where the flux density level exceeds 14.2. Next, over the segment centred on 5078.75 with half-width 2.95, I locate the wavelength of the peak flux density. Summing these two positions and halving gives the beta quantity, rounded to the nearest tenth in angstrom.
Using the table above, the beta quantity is 5093.4 angstrom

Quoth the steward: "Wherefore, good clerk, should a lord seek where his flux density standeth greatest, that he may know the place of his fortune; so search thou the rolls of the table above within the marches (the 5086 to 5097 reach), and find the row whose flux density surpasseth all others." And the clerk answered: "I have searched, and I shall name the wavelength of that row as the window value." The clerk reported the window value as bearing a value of 5091.64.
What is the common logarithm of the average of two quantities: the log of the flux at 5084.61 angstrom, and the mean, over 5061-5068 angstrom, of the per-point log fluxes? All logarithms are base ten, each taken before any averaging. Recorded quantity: 0.039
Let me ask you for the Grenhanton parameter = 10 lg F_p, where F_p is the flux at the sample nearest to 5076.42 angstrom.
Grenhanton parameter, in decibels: 12.0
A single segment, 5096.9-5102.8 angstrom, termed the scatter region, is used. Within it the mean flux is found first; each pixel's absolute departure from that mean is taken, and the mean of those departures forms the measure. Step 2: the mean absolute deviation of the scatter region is 1.0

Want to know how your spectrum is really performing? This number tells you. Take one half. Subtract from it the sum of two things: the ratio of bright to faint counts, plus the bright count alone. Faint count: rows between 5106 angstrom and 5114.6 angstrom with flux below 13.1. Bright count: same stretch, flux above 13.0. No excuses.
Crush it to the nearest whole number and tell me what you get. -6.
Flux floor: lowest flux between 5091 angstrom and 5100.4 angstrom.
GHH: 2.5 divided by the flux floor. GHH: 0.25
